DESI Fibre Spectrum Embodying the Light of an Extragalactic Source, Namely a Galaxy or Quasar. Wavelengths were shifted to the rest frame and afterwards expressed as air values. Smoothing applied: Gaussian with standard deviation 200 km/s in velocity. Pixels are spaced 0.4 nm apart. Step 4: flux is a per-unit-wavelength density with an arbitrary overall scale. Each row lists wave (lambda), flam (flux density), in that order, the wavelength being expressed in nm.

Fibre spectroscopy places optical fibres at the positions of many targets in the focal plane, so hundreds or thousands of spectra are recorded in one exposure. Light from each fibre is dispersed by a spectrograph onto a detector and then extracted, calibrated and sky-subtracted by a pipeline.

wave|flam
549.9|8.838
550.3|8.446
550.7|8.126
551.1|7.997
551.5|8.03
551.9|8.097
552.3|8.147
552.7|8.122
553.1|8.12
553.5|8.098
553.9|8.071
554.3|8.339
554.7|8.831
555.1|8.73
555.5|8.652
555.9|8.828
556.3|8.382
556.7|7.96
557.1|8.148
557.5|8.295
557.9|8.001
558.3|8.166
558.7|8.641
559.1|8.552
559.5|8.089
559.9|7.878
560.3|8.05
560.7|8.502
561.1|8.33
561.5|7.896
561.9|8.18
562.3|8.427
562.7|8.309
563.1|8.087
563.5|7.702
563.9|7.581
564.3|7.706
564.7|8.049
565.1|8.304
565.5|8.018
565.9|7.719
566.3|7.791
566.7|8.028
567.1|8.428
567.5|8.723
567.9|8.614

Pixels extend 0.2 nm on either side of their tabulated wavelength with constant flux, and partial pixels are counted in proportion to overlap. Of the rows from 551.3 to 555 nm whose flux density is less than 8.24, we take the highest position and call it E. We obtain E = 553.9 nm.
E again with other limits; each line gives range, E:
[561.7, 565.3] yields 564.7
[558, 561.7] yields 561.5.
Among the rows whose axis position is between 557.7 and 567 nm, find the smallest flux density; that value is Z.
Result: 7.581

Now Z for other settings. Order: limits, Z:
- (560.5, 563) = 7.896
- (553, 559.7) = 7.96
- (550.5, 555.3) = 7.997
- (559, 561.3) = 7.878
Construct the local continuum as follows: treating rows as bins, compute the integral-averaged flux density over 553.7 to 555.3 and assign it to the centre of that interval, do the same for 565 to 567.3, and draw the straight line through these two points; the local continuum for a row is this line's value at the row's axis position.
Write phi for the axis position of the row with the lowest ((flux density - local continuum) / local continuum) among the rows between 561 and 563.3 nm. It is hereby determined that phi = 561.5 nm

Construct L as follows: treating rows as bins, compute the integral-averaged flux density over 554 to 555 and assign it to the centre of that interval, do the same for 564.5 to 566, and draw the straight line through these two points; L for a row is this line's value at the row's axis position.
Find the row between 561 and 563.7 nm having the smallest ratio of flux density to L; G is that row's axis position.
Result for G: 563.5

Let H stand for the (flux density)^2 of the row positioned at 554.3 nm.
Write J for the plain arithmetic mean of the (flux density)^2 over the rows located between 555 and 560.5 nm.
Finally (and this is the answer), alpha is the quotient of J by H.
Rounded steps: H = 70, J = 69.2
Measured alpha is 0.99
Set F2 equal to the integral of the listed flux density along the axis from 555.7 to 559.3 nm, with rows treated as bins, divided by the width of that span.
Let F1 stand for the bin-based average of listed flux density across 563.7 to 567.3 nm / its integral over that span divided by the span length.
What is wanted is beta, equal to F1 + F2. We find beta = 16.3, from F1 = 8.0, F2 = 8.33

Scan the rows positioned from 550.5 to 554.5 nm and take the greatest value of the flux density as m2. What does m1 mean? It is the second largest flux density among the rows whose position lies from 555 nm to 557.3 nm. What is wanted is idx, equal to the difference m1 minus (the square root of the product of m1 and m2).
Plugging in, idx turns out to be 0.20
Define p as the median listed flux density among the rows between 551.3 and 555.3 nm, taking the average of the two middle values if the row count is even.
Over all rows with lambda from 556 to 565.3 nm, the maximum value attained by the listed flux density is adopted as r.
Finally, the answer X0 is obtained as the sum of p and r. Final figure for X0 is 16.8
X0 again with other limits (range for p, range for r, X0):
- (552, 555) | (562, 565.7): 16.5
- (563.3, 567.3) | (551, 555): 16.7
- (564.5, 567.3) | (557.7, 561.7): 16.7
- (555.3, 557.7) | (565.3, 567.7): 17.1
